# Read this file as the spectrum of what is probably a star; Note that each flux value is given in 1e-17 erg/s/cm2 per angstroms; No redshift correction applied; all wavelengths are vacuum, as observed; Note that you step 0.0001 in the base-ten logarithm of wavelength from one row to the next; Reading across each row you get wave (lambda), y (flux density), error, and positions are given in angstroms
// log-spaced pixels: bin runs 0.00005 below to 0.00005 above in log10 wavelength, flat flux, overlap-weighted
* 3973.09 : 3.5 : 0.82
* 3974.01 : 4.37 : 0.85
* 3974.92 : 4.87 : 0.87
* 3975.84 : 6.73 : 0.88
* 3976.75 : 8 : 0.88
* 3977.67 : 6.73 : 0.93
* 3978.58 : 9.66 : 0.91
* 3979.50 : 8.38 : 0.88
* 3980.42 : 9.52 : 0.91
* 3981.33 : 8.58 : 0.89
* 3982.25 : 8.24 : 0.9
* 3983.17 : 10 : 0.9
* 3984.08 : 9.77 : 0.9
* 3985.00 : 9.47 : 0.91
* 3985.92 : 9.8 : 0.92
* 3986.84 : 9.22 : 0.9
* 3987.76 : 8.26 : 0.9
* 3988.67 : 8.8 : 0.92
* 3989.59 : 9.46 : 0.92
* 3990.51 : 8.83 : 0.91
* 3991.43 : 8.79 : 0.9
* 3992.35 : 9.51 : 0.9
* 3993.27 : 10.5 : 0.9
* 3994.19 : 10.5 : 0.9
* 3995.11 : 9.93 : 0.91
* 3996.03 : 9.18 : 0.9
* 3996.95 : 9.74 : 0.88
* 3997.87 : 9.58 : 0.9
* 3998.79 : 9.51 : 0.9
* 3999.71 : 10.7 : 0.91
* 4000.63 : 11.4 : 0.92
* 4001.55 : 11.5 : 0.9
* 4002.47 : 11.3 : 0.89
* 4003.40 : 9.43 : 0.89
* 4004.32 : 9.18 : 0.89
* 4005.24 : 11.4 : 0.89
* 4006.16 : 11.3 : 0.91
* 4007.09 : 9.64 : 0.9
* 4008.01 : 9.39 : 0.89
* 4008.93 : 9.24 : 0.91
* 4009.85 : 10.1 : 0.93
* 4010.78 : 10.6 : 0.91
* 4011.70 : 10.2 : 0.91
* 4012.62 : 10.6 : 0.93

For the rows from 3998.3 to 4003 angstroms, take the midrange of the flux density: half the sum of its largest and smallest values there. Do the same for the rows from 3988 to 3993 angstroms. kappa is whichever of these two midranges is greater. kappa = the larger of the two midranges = 10.5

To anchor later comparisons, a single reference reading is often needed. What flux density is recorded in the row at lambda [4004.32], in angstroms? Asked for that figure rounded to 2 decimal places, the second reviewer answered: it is 9.18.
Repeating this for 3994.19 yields 10.50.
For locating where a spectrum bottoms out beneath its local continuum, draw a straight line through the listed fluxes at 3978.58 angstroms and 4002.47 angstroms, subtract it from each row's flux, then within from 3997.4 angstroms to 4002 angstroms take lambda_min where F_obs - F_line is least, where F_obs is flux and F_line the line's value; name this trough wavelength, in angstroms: 3998.79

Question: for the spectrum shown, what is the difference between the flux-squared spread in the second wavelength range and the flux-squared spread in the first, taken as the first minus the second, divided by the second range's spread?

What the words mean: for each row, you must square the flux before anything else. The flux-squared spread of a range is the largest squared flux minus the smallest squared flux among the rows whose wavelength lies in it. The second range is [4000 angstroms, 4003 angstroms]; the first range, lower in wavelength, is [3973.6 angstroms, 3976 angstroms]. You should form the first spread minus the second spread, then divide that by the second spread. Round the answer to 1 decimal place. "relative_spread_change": 4.7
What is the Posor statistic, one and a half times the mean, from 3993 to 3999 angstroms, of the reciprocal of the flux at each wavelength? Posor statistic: 0.153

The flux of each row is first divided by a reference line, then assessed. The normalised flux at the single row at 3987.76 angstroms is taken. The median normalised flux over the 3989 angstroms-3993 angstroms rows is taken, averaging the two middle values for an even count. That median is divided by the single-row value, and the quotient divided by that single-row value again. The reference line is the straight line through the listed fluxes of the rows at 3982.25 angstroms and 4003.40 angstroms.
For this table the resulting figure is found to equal 1.12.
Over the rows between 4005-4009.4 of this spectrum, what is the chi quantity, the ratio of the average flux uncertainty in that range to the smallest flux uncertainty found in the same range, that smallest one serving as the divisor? 1.01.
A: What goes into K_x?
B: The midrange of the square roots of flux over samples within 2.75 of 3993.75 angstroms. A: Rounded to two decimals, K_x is 3.10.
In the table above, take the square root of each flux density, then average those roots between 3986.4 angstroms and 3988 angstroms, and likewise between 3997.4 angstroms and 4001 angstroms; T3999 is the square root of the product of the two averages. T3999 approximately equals 3.08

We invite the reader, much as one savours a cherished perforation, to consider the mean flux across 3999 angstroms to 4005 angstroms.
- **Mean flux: 10.6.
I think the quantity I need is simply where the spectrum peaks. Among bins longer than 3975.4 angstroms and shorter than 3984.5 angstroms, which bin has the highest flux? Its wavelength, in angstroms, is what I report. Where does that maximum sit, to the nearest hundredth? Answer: 3983.17 angstroms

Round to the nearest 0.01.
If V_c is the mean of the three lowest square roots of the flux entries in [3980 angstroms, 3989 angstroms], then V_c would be 2.89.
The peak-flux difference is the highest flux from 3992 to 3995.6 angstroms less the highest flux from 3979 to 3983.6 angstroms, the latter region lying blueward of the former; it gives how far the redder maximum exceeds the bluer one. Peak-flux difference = 0.50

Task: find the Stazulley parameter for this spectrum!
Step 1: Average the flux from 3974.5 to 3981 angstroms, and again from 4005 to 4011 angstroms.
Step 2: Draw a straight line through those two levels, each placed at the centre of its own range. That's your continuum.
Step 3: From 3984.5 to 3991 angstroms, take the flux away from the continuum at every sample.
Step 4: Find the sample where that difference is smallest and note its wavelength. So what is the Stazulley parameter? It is 3985.92 angstroms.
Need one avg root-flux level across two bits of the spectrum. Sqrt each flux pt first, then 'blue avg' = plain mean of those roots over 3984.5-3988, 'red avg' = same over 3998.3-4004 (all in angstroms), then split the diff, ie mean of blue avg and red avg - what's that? 3.14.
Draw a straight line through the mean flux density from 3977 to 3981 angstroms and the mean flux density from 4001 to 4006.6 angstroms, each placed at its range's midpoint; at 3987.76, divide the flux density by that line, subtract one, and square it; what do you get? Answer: 0.013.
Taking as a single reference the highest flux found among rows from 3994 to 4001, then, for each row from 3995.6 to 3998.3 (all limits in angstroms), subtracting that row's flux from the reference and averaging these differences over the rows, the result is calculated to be 1.90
